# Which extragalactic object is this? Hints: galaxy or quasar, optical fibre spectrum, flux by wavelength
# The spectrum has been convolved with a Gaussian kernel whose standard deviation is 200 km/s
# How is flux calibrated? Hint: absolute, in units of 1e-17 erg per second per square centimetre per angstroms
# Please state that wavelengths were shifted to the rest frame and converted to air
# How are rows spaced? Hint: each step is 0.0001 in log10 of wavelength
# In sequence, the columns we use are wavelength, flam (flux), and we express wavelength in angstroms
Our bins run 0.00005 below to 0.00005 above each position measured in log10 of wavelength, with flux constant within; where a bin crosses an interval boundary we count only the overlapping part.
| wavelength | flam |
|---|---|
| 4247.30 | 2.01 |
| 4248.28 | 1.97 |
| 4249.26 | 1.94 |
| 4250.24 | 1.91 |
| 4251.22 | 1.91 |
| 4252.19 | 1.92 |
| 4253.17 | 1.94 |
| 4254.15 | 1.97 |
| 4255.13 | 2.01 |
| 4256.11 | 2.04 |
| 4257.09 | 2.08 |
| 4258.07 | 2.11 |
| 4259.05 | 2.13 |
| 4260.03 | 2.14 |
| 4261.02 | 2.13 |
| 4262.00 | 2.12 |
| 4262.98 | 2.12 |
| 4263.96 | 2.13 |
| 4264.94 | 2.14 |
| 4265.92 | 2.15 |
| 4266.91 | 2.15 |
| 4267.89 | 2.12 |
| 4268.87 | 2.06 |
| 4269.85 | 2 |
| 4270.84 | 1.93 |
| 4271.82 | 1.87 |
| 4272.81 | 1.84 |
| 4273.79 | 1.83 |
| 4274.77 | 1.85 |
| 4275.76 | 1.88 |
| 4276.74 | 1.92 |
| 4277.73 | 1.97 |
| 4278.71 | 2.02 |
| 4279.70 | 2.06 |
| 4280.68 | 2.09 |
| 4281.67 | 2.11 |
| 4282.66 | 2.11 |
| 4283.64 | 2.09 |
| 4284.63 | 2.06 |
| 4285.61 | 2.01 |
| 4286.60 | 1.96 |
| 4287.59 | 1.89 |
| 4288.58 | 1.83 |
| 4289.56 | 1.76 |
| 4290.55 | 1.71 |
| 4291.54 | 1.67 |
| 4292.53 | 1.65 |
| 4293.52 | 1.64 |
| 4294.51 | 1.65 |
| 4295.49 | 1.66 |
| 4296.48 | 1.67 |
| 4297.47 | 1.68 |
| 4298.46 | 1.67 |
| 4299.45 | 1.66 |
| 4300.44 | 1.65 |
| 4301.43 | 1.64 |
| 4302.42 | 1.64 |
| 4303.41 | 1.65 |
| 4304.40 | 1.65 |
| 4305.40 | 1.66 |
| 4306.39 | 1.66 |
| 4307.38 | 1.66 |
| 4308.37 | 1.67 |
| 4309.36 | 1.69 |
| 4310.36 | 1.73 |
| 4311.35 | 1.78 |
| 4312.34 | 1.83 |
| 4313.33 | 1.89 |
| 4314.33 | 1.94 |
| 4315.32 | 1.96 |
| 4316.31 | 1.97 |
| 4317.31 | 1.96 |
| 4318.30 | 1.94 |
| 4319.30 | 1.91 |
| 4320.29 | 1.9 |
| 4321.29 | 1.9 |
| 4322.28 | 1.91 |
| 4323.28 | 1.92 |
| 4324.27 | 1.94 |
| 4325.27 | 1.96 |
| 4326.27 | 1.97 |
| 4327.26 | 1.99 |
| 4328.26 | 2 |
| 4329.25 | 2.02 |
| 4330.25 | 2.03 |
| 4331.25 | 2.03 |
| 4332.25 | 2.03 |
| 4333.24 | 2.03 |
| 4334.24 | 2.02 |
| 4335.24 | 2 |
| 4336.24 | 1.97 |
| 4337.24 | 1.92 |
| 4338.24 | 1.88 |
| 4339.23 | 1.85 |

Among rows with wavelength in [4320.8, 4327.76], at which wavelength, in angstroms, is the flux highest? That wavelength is 4327.26 angstroms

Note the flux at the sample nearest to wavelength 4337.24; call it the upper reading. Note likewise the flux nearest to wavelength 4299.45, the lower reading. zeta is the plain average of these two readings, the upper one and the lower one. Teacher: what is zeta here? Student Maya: 1.79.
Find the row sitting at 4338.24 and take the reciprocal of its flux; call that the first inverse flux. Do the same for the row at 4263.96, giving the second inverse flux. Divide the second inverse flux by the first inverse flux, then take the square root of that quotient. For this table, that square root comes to 0.94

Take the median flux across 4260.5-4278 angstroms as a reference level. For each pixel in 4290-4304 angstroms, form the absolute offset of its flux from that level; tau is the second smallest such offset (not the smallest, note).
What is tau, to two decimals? 0.35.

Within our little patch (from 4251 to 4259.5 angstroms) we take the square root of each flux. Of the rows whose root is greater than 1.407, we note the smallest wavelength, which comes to 4255.13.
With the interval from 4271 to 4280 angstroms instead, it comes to 4278.71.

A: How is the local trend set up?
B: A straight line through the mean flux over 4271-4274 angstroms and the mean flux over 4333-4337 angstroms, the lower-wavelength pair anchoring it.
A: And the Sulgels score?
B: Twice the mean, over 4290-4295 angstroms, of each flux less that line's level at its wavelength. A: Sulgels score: -0.47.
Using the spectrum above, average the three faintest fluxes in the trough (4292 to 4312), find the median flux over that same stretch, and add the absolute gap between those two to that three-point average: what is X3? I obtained 1.66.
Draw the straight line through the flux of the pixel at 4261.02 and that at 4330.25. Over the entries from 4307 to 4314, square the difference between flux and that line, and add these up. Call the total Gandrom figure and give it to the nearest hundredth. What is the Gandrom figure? 0.72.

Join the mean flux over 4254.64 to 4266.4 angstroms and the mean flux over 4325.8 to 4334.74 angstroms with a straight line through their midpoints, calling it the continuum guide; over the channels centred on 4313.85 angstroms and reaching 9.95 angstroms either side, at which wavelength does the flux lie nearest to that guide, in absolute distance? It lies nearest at 4316.31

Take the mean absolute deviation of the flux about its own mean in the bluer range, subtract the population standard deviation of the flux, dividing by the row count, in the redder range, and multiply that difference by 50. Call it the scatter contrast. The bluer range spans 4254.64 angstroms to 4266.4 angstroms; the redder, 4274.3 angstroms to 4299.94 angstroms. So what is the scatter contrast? -7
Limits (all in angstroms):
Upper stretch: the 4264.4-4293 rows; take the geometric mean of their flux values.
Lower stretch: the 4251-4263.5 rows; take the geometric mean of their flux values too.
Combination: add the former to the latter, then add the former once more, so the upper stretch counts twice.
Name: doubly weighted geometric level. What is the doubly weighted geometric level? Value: 5.9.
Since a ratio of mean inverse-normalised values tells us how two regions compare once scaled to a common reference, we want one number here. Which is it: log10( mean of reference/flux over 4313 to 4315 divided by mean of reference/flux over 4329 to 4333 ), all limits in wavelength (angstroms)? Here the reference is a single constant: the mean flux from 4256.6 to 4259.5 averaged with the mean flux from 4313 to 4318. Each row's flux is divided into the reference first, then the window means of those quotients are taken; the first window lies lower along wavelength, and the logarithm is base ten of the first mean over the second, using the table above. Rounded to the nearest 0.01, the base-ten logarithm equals 0.02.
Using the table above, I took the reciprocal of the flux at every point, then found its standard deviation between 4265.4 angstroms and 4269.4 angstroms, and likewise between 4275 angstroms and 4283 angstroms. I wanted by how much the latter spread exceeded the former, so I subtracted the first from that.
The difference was 0.01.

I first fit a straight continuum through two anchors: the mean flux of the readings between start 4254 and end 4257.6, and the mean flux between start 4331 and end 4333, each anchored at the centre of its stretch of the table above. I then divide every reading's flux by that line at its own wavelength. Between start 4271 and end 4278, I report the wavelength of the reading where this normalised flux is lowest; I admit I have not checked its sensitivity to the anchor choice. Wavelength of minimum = 4273.79 angstroms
